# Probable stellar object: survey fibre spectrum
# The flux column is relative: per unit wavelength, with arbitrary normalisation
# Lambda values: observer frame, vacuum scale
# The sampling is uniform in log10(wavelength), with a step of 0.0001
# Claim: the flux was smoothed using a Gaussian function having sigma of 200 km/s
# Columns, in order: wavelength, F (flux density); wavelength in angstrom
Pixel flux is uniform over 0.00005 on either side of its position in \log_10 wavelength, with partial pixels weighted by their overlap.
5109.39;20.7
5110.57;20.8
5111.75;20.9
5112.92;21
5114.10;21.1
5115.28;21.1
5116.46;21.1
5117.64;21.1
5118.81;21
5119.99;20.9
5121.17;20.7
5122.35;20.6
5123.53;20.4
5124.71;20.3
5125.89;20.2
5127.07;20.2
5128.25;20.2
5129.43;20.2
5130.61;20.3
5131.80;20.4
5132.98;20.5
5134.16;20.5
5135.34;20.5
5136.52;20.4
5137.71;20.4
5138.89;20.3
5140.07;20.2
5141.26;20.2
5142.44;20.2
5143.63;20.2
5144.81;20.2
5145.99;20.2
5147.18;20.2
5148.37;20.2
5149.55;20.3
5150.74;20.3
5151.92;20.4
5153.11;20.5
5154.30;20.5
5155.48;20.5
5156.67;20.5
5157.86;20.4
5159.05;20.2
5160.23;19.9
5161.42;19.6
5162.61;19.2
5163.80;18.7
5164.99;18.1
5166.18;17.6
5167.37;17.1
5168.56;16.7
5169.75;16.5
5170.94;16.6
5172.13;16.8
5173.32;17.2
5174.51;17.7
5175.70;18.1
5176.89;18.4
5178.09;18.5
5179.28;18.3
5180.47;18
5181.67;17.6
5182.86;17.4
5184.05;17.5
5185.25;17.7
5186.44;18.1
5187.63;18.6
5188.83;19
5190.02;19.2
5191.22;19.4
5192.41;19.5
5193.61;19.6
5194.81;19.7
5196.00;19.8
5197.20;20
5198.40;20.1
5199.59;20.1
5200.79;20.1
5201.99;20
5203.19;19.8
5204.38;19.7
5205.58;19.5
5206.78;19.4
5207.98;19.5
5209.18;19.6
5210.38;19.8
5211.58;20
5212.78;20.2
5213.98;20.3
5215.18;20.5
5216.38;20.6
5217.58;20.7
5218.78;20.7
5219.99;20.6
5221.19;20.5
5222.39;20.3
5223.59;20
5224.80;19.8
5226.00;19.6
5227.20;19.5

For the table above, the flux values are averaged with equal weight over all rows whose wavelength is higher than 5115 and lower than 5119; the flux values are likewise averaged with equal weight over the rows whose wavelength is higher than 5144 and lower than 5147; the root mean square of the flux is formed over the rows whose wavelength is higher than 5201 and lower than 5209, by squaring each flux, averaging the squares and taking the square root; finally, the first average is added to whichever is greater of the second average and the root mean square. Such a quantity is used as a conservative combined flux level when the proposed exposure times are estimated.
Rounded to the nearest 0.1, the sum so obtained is 41.3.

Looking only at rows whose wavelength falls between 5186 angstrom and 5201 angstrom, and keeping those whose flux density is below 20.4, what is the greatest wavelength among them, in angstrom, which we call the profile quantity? 5200.79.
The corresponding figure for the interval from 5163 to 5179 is 5178.09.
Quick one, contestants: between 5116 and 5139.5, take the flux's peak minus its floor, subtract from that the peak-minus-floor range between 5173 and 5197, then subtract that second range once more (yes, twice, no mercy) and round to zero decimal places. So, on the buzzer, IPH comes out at -4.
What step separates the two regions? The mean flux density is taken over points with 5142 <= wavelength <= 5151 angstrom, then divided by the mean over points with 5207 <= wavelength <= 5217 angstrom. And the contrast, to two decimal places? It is 1.01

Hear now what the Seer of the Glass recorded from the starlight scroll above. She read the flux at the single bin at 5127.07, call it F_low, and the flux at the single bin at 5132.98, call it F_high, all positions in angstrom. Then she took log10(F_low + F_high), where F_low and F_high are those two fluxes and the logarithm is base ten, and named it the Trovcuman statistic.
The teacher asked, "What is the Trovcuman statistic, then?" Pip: 1.61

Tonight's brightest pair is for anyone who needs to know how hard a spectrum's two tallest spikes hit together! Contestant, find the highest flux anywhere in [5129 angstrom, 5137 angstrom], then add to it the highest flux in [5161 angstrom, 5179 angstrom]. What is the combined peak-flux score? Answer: 40.1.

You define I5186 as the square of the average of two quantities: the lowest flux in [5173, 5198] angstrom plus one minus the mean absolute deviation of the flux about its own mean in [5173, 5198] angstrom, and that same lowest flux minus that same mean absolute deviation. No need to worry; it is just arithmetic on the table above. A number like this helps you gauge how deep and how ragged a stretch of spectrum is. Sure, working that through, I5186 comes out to 287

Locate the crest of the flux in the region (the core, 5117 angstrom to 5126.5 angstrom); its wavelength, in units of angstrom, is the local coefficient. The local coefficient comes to 5117.64 angstrom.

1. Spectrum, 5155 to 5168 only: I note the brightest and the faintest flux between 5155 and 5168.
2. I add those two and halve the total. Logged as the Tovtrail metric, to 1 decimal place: 18.8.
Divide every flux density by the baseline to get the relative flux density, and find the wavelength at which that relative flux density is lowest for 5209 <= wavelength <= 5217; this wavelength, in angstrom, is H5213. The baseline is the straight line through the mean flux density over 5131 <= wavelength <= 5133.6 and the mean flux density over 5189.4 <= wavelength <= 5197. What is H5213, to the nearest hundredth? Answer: 5209.18 angstrom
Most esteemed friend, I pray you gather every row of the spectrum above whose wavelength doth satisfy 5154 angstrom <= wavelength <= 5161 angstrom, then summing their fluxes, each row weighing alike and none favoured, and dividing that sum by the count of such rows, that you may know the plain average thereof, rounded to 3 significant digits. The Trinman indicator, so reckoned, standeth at 20.3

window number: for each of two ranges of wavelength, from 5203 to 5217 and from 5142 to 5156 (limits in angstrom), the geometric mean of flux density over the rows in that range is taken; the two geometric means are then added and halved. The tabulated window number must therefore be 20.1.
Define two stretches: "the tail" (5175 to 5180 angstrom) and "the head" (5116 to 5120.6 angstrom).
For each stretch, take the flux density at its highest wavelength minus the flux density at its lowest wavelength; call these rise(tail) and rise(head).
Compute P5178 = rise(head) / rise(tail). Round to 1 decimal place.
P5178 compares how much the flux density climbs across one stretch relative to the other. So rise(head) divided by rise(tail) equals -1.0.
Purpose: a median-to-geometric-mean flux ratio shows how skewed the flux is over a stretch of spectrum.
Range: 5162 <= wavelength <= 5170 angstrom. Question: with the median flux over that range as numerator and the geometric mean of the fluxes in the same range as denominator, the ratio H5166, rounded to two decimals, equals 1.00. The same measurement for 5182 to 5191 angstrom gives 0.99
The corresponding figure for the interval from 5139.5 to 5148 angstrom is 1.00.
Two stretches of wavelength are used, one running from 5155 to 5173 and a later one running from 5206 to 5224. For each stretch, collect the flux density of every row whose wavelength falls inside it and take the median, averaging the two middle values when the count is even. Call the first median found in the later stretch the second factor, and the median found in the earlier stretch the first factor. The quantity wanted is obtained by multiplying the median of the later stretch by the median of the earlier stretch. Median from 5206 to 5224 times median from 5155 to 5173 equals 380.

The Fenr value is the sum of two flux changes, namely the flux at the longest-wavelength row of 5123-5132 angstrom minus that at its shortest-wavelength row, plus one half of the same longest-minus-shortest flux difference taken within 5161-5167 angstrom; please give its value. -1.0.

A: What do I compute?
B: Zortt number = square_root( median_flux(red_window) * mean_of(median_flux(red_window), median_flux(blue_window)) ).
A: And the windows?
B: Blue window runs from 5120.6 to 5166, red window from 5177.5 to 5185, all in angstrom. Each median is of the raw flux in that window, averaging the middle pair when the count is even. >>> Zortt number 18.4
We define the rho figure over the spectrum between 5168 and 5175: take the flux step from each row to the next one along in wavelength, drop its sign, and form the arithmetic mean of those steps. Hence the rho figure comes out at 0.28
